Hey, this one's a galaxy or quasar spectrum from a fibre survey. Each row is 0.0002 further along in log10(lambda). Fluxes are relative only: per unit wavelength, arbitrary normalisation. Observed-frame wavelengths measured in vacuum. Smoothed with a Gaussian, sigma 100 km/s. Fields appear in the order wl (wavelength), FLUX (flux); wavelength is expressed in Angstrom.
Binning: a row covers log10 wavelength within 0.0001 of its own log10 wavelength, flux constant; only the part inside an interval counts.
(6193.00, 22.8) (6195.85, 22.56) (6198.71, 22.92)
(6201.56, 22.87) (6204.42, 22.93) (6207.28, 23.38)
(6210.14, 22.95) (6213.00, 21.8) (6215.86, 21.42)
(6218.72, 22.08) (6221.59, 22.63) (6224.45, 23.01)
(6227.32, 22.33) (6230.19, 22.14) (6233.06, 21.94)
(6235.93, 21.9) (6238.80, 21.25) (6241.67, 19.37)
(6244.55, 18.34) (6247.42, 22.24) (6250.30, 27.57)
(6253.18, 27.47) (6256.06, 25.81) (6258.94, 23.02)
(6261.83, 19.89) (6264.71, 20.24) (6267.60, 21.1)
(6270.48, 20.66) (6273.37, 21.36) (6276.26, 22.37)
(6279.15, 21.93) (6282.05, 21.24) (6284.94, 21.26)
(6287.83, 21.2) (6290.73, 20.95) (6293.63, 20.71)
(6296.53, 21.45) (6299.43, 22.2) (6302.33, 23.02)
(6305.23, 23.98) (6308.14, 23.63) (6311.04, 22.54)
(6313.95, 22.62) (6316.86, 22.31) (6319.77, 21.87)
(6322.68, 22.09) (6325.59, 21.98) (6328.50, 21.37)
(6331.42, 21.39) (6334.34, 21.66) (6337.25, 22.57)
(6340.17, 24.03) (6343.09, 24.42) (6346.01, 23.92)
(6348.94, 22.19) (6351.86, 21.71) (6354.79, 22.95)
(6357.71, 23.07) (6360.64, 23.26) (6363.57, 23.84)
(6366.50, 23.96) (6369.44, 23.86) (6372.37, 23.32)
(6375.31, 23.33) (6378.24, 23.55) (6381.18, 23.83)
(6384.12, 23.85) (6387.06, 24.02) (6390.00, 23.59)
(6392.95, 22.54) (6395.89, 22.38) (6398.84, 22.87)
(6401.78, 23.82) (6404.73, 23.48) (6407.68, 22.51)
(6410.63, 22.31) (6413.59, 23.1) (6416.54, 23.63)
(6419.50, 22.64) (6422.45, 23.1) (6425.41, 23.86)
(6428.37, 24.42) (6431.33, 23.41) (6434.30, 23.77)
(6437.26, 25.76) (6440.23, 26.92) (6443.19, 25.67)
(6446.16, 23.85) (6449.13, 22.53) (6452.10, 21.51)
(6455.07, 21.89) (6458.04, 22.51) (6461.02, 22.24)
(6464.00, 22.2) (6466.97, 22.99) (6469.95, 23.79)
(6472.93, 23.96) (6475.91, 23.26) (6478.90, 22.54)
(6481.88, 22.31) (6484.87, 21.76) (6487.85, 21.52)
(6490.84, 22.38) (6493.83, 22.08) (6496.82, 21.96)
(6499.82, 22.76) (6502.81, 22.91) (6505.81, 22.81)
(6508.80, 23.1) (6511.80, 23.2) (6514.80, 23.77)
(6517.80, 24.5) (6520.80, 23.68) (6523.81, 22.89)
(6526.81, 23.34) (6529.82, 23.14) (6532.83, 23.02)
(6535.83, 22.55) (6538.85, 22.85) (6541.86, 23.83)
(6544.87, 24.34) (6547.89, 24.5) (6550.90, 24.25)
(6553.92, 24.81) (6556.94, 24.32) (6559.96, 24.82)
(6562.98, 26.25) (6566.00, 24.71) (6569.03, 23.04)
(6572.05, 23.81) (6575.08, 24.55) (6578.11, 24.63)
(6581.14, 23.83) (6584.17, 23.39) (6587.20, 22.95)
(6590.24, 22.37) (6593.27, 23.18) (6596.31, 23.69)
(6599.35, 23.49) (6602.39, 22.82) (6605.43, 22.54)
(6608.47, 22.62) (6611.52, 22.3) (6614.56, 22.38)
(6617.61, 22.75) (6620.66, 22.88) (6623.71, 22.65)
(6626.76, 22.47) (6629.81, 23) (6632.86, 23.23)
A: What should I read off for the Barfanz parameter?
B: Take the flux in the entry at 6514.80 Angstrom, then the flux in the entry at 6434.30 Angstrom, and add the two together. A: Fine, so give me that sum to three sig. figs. 47.5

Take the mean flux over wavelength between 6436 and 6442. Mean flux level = 26.34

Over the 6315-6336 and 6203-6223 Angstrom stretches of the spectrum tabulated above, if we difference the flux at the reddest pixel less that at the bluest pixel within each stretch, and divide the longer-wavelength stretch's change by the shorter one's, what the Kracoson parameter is 2.2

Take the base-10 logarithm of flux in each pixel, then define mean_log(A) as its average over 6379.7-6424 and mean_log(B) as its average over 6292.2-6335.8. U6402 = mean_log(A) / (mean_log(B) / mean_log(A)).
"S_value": 1.38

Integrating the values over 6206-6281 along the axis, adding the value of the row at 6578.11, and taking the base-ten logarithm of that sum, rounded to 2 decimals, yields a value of 3.23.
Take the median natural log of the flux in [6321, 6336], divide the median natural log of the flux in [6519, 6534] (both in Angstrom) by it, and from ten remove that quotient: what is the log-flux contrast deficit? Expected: 8.98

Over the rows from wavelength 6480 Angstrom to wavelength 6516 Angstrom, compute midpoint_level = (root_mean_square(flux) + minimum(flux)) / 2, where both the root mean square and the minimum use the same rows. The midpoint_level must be 22.0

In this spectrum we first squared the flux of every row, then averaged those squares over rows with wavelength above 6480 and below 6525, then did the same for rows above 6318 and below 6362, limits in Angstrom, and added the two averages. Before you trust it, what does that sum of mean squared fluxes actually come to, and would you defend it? 1029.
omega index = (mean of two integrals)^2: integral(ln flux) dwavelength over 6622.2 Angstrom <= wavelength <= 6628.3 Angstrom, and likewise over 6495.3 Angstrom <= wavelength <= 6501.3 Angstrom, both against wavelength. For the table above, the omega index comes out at 354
